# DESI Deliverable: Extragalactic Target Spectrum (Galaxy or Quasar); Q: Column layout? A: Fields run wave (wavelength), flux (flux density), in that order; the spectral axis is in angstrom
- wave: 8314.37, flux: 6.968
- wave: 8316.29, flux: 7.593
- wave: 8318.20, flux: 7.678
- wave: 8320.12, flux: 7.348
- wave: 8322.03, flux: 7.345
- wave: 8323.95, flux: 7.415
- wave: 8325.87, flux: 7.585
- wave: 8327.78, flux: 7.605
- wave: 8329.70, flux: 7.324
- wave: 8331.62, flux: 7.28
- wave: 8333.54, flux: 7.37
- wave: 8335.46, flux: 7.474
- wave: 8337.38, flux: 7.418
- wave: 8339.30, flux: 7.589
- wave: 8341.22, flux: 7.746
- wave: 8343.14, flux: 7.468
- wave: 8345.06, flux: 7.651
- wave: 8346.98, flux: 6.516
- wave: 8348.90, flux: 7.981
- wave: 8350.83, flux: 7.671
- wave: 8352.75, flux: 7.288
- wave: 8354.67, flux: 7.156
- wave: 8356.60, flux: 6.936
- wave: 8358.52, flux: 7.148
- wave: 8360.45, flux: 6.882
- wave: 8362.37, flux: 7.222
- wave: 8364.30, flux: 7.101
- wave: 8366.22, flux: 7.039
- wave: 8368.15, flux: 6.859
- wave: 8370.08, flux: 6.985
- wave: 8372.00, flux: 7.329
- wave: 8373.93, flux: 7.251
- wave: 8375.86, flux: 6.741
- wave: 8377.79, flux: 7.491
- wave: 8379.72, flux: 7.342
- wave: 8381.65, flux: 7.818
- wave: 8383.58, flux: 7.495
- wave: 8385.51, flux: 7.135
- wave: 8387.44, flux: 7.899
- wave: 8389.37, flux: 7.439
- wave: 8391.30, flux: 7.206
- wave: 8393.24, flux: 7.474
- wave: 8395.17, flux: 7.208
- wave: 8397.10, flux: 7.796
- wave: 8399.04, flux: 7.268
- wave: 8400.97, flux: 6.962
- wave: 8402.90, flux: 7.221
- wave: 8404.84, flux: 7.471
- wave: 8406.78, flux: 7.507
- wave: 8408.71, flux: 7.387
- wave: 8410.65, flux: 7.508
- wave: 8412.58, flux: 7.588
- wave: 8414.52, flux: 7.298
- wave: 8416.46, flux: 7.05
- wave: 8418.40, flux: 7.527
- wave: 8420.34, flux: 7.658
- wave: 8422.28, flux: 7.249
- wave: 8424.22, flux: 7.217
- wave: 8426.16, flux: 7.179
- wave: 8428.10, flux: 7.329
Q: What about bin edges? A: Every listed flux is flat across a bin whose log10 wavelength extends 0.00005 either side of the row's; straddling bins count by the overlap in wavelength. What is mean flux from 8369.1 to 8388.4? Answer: 7.35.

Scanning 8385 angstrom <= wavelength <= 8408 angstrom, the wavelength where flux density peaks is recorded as 8387.44 angstrom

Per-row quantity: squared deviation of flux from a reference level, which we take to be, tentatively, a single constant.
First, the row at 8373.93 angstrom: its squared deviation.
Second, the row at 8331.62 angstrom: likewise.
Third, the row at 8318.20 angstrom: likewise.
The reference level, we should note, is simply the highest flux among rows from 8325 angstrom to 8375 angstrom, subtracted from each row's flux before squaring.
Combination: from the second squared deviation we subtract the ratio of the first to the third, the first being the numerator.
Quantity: -5.3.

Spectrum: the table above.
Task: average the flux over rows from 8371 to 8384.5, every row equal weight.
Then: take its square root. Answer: 2.71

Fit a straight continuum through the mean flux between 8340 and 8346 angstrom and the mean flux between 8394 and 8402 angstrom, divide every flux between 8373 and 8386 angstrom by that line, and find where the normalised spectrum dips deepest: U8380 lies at 8375.86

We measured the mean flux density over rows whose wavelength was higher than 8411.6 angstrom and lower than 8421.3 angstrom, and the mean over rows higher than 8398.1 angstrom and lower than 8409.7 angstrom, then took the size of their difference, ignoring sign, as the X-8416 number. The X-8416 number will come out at 0.12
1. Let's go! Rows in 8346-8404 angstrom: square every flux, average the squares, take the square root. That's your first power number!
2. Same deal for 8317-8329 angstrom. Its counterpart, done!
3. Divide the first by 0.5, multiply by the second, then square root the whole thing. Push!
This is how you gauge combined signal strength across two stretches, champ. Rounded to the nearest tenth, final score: 10.4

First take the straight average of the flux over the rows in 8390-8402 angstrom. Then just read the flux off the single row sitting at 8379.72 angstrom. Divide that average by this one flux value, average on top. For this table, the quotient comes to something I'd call 1.00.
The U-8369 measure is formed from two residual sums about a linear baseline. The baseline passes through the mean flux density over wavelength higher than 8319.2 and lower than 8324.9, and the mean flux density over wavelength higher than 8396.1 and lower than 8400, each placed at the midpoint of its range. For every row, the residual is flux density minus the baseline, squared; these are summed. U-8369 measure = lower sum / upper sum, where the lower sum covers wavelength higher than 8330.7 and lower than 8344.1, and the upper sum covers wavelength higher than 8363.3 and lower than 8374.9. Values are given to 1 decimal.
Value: 0.2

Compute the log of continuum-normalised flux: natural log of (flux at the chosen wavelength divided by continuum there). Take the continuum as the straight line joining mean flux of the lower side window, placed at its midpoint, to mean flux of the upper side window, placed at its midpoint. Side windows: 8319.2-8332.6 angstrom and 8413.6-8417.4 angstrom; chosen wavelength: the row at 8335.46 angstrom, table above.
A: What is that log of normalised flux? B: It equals 0.011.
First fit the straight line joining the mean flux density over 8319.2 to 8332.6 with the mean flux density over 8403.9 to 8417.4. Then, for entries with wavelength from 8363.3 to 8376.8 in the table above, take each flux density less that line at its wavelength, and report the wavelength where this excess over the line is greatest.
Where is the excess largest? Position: 8372.00 angstrom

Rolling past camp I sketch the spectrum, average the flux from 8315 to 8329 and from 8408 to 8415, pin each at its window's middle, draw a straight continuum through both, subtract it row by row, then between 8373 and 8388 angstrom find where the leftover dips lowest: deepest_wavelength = 8375.86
